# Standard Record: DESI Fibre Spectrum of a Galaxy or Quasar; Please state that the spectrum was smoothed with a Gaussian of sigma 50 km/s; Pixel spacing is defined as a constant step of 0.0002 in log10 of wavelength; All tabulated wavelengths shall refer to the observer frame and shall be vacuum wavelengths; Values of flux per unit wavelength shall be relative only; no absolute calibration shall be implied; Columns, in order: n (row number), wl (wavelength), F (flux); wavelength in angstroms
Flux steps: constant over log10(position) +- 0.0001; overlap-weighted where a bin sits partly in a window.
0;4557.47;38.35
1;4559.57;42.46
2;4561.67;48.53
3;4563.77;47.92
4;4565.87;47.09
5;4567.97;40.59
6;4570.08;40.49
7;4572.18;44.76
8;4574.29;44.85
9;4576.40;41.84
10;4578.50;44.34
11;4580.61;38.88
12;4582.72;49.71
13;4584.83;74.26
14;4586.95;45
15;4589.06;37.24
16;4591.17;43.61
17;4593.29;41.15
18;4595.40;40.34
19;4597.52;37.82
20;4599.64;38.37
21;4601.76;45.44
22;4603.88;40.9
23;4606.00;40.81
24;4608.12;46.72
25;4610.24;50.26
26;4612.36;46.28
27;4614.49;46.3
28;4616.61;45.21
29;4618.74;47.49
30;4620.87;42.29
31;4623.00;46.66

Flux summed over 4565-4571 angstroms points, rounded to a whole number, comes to 128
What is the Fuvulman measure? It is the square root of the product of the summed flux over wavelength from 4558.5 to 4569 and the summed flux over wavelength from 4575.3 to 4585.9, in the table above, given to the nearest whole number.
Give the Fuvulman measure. 238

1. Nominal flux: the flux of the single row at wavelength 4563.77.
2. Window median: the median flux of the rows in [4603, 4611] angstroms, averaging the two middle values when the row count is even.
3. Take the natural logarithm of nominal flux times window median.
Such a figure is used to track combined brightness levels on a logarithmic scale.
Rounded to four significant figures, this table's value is 7.649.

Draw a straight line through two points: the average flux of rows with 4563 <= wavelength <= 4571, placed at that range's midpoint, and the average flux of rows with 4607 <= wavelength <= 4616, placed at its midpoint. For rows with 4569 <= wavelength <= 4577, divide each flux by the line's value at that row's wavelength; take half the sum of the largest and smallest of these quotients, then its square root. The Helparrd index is 0.98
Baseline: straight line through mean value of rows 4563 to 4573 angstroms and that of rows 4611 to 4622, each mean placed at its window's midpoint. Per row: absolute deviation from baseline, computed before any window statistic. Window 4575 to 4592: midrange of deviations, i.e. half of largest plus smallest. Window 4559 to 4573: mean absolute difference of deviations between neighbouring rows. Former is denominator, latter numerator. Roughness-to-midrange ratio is 0.10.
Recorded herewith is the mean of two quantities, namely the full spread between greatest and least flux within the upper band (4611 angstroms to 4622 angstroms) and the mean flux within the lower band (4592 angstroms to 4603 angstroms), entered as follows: 22.9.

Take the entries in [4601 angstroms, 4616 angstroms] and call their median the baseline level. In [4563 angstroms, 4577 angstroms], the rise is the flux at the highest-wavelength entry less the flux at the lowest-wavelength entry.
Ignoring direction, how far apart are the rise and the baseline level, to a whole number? 52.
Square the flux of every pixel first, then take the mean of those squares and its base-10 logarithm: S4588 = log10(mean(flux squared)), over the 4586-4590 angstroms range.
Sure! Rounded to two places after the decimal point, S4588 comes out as 3.23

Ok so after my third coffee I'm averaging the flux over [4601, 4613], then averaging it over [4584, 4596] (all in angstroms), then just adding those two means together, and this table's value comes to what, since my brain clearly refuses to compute 92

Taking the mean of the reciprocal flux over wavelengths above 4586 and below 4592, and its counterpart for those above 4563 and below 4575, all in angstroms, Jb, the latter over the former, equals 0.94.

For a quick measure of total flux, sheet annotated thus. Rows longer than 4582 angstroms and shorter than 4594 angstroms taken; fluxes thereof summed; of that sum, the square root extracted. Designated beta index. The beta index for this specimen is 17.1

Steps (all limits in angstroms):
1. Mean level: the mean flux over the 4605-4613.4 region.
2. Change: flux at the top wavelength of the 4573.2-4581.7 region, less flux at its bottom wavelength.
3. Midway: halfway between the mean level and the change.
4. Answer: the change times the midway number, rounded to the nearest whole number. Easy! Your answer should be -120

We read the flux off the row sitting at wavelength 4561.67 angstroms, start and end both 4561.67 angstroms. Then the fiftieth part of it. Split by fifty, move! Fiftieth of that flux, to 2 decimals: 0.97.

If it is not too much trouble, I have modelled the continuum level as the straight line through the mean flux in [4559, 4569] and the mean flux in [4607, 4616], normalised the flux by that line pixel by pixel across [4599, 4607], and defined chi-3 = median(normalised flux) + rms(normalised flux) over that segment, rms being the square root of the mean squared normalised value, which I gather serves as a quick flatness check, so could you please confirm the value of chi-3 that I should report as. 1.75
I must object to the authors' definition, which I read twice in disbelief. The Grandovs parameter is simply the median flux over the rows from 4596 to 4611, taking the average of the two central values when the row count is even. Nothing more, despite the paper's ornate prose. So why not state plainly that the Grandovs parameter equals 40.9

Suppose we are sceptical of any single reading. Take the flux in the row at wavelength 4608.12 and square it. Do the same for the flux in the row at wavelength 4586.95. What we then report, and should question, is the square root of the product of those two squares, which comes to 2102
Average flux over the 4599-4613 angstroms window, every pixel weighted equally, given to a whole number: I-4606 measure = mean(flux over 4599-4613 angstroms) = 44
